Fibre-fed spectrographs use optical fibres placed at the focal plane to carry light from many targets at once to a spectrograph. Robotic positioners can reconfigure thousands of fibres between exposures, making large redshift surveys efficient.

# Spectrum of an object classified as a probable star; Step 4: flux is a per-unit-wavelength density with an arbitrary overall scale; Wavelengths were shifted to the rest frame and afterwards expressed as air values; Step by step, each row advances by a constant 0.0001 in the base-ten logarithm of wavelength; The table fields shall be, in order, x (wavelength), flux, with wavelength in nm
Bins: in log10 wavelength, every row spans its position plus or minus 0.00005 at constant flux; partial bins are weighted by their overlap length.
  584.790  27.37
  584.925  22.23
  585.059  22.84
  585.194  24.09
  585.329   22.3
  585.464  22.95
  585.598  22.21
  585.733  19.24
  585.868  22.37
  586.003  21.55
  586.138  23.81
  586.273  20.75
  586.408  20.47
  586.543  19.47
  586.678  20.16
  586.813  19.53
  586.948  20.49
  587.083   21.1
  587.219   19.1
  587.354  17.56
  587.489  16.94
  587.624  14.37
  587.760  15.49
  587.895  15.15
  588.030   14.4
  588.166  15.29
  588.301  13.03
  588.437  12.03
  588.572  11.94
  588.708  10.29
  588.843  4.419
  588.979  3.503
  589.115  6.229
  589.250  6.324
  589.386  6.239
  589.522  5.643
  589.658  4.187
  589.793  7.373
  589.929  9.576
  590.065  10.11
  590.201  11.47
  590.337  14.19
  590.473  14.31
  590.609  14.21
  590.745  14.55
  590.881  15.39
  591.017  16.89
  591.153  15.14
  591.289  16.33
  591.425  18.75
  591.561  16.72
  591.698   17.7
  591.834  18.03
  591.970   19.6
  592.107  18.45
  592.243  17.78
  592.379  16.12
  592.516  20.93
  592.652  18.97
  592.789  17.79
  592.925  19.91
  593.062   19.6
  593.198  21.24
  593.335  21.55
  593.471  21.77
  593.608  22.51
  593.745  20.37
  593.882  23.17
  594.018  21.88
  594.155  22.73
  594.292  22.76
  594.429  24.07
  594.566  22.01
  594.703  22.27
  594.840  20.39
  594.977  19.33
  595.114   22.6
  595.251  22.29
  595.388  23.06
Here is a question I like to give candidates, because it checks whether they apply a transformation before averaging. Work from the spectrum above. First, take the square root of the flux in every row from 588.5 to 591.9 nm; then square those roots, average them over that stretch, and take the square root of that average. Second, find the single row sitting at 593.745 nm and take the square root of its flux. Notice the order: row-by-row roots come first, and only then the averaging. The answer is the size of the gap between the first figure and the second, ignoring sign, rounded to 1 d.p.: 1.1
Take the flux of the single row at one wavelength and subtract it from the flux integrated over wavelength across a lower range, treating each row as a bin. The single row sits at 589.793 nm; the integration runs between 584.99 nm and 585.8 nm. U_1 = 11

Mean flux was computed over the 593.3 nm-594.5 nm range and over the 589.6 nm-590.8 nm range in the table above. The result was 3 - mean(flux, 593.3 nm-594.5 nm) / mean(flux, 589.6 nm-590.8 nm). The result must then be 1.0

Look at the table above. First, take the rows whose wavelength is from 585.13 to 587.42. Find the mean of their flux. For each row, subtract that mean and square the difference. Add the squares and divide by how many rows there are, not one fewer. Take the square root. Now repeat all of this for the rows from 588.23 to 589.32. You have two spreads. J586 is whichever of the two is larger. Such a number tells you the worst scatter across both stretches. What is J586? 3.5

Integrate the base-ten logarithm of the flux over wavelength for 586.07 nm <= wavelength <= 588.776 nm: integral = 3.3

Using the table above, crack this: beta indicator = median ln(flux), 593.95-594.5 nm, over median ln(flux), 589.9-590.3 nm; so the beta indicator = 1.35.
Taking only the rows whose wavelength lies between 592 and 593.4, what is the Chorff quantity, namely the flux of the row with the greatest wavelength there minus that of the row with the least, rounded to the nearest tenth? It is 3.1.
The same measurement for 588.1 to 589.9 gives -7.9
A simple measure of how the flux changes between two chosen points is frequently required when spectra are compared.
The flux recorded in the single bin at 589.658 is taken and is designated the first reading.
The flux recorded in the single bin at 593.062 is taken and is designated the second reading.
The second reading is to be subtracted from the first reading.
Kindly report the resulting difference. -15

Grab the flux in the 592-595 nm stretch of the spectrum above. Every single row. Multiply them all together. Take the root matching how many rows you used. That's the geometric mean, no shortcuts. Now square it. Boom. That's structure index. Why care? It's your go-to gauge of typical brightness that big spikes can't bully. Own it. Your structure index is 425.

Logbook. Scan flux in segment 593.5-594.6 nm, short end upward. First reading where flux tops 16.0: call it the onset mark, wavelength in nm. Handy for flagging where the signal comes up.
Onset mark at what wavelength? 593.608 nm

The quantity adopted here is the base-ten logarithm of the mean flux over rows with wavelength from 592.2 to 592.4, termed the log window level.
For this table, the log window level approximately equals 1.23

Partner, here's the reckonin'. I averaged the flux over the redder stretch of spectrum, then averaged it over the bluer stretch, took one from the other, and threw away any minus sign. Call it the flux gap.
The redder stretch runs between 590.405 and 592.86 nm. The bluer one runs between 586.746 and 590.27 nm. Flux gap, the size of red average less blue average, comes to 5.1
